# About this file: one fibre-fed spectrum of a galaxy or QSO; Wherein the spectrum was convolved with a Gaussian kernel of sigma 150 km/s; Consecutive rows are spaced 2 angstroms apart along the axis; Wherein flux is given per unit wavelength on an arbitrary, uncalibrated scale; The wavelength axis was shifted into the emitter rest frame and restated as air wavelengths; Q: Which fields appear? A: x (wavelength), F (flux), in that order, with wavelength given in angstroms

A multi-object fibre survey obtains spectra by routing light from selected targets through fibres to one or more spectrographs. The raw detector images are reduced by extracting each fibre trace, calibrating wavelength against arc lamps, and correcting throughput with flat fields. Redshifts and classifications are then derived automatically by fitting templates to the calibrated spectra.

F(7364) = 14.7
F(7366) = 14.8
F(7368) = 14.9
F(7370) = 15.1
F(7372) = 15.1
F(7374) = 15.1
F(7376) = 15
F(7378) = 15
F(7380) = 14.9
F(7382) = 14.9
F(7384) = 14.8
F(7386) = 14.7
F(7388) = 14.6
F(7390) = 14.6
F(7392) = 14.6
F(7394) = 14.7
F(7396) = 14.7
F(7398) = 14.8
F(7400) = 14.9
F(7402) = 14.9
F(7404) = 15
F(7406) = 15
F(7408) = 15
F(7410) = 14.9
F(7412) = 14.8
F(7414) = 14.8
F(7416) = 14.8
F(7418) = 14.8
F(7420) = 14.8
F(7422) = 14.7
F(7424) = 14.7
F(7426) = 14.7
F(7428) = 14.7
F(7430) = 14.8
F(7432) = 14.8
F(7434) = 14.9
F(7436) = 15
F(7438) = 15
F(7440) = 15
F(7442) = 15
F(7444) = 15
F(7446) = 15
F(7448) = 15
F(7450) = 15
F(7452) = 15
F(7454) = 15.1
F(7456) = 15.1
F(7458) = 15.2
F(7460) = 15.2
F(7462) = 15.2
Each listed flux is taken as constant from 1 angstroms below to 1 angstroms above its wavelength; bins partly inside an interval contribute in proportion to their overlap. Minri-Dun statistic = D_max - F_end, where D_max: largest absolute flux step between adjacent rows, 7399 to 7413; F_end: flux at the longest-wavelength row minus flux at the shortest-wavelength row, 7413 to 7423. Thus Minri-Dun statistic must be 0.20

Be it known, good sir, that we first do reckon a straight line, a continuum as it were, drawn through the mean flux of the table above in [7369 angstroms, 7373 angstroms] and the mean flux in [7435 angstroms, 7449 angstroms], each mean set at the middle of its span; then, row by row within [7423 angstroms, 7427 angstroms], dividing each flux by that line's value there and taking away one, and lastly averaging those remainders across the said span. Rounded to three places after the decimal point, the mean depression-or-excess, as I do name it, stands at -0.022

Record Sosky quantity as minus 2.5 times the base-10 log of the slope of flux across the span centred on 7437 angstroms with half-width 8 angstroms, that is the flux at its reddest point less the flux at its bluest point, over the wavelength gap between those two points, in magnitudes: 4.6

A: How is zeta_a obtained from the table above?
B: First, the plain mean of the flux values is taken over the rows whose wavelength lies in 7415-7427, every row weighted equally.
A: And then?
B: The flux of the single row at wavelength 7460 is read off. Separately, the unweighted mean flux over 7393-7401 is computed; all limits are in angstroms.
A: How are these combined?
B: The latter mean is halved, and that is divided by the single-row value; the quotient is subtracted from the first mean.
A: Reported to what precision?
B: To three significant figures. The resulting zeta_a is 14.3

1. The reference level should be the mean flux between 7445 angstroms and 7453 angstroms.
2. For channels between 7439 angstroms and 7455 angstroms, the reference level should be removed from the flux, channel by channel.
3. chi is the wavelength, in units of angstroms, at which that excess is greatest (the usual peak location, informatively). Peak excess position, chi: 7454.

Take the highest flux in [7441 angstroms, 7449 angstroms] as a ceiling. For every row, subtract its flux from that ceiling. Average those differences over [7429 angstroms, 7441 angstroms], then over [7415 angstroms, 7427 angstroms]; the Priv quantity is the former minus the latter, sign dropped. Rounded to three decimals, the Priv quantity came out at 0.167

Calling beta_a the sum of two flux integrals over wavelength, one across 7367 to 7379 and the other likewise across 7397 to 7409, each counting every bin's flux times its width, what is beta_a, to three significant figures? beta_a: 360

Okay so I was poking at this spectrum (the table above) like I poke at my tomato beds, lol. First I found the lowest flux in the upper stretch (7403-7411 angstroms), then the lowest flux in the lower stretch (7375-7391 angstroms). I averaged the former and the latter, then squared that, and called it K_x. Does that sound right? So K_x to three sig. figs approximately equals 218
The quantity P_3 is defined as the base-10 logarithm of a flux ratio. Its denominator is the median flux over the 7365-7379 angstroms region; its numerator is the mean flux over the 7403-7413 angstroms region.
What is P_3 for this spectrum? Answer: -0.0017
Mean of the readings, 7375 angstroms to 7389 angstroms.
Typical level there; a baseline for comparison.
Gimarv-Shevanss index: 14.8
